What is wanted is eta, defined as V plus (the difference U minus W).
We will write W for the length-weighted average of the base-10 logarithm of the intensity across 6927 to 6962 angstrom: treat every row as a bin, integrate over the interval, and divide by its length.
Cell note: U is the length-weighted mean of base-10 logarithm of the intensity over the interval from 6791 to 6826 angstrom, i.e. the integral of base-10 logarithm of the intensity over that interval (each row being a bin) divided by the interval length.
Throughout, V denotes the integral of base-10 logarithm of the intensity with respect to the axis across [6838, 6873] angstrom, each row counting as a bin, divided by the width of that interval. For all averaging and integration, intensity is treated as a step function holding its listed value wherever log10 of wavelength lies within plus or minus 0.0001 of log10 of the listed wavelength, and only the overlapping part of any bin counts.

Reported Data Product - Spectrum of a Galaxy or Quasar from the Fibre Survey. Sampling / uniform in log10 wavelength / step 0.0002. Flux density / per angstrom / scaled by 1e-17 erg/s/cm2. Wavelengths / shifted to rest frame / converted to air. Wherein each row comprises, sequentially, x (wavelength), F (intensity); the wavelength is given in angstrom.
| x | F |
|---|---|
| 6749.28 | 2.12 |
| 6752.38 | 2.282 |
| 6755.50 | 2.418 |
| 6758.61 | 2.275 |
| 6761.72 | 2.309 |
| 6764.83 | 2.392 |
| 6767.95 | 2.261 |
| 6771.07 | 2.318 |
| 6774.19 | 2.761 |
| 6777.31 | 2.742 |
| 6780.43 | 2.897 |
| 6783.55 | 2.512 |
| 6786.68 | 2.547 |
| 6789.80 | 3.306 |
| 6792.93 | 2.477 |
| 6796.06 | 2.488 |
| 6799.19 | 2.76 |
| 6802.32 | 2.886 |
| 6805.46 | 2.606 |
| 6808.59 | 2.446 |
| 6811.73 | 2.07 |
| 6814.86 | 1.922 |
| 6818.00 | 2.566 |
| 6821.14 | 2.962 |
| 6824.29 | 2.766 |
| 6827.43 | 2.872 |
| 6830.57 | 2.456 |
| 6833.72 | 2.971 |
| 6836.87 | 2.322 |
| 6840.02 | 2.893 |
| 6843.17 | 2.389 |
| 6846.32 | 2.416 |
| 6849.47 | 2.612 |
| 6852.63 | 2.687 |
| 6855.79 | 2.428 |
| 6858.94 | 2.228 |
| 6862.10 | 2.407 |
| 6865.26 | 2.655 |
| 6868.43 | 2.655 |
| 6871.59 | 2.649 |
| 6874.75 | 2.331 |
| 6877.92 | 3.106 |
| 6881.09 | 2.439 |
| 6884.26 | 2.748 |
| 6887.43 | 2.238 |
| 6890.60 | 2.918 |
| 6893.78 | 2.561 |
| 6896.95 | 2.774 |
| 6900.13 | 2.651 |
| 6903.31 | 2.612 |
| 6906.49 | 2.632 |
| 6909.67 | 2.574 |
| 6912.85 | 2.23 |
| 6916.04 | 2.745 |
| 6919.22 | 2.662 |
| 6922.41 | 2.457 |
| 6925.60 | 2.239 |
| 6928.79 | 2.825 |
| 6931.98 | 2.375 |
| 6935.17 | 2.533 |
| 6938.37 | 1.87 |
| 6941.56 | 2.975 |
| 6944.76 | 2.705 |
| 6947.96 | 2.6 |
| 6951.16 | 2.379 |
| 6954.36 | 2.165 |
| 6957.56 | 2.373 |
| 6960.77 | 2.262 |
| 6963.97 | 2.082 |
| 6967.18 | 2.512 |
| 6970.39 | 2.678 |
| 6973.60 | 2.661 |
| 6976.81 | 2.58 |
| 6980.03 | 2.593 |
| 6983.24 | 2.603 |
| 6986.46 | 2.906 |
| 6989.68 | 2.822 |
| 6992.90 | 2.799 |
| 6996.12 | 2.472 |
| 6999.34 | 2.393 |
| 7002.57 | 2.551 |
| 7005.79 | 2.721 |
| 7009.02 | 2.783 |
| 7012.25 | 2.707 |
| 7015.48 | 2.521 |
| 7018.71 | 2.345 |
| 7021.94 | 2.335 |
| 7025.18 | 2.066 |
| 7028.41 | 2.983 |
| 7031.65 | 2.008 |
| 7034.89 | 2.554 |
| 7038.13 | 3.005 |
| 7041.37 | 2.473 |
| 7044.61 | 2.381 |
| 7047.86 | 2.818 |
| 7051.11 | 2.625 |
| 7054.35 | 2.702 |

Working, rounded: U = 0.403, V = 0.404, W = 0.388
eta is 0.42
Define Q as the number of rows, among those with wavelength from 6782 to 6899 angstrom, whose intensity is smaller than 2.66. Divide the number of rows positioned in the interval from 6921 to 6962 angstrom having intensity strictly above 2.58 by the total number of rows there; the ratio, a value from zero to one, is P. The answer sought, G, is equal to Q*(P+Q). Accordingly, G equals 583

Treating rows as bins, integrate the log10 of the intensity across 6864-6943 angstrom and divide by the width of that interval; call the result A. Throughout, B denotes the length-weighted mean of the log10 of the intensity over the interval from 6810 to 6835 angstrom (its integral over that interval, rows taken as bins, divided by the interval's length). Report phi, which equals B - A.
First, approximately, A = 0.409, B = 0.40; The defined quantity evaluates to -0.004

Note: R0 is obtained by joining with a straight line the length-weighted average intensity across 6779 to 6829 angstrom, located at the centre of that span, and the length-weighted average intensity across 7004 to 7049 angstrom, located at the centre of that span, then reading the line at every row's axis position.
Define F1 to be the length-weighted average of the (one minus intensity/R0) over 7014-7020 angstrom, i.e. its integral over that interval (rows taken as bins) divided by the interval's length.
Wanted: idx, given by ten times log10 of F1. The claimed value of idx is -13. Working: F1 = 0.045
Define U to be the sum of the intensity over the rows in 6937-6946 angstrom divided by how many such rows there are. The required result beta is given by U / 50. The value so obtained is 0.0503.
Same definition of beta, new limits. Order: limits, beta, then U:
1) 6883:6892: 0.0527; 2.63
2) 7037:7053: 0.0532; 2.66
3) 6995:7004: 0.0494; 2.47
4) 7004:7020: 0.0523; 2.62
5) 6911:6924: 0.0505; 2.52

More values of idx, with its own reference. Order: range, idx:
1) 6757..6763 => -9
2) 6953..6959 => -9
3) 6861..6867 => -16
